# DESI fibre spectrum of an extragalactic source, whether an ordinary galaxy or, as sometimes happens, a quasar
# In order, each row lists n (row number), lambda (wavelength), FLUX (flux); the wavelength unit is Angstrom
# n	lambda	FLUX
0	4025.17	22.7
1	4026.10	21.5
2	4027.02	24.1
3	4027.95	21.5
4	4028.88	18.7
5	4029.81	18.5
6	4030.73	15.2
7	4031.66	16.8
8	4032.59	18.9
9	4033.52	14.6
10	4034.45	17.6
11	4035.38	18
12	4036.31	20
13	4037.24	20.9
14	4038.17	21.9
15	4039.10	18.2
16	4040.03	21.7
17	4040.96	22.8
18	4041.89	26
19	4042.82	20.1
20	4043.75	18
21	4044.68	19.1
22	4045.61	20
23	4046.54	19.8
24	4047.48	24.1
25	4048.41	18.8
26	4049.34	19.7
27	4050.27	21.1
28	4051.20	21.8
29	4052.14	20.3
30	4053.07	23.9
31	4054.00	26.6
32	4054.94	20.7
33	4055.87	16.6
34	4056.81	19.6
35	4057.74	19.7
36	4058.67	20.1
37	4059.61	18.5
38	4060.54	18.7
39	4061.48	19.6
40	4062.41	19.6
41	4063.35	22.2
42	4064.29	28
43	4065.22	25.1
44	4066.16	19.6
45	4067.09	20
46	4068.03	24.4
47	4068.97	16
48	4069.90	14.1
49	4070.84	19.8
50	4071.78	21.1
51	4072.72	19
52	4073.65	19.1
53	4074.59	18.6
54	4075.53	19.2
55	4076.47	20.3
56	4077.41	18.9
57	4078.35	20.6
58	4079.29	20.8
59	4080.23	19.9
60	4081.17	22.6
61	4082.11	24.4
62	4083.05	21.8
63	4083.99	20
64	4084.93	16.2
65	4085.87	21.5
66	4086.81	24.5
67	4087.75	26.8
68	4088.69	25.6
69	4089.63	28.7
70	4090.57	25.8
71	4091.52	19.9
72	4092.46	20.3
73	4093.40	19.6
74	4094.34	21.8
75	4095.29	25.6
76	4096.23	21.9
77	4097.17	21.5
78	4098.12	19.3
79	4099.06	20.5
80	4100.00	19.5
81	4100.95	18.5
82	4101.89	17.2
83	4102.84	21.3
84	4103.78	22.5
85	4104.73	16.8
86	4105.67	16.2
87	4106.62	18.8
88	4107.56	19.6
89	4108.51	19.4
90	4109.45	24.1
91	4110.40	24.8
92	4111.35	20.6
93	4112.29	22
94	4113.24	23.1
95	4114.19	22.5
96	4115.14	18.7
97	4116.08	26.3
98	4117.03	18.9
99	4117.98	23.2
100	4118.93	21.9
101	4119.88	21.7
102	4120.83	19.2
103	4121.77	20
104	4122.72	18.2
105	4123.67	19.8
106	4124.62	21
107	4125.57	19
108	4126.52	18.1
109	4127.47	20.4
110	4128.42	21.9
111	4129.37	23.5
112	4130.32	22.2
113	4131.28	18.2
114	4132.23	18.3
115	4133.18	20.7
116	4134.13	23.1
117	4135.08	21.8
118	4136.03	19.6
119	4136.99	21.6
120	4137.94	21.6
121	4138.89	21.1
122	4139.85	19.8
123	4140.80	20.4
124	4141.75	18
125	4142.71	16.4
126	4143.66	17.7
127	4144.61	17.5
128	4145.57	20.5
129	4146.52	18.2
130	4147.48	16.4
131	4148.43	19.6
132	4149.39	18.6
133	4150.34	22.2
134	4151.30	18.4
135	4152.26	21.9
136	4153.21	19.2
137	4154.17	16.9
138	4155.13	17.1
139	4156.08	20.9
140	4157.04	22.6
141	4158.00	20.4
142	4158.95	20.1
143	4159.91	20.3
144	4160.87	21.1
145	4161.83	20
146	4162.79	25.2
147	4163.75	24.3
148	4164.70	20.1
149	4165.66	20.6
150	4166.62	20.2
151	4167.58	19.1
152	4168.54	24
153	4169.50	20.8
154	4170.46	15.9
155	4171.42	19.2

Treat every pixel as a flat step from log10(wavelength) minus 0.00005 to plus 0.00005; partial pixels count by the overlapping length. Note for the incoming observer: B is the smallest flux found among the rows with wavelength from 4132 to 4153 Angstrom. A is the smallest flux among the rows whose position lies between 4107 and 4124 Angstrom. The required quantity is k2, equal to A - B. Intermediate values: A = 18.2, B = 16.4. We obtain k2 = 1.8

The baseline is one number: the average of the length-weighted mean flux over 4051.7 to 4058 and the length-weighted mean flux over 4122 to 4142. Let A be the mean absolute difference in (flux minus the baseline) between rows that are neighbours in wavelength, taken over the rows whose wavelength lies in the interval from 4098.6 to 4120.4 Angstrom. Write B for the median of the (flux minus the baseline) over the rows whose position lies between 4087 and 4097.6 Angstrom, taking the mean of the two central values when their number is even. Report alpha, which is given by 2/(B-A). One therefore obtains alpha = -1.43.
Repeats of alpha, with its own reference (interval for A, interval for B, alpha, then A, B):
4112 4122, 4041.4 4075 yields -0.51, 3.0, -1.0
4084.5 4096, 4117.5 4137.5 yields -0.70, 2.8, -0.1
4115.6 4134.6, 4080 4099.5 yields -1.91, 2.1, 1.0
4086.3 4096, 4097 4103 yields -0.53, 2.5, -1.3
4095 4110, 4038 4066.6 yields -0.74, 2.0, -0.7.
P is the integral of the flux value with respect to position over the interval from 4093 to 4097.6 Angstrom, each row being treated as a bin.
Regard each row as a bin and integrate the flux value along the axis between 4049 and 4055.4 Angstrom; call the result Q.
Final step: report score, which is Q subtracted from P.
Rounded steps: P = 102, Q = 141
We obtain -39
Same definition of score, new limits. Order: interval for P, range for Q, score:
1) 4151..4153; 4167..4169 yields -2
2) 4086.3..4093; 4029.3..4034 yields 85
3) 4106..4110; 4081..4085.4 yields -10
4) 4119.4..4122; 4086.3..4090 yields -44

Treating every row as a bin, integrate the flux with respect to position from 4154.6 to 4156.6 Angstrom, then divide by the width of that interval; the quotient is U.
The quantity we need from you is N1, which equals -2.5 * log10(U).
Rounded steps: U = 19.0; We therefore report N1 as -3.20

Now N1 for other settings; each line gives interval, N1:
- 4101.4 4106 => -3.19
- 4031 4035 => -3.07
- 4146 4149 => -3.15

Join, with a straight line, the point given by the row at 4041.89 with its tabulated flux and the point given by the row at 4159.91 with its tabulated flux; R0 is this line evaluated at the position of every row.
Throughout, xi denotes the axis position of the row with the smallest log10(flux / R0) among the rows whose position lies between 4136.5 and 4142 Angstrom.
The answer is 4141.75 Angstrom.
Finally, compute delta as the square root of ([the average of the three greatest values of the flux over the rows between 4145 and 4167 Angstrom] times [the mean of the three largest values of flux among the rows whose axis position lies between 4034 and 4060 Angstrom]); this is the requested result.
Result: 24.8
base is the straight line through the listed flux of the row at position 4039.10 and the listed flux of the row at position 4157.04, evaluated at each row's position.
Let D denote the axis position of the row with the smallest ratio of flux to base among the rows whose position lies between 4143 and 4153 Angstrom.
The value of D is 4147.48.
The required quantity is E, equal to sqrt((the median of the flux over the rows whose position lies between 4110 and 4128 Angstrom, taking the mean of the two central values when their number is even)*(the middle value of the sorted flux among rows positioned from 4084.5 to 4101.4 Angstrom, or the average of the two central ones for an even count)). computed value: 21.0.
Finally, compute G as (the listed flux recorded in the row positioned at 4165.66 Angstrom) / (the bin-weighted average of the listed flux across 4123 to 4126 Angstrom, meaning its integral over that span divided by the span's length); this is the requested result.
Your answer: 1.04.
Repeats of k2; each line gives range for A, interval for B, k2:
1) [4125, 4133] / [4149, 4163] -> 1.2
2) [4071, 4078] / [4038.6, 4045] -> 0.6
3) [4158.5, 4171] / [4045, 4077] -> 1.8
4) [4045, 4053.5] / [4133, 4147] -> 2.4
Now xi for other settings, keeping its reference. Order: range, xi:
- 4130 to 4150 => 4142.71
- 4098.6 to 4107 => 4105.67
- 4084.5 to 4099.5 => 4084.93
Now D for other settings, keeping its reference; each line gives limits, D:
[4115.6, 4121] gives 4117.03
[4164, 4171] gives 4170.46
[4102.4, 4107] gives 4105.67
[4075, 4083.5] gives 4077.41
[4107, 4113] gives 4108.51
